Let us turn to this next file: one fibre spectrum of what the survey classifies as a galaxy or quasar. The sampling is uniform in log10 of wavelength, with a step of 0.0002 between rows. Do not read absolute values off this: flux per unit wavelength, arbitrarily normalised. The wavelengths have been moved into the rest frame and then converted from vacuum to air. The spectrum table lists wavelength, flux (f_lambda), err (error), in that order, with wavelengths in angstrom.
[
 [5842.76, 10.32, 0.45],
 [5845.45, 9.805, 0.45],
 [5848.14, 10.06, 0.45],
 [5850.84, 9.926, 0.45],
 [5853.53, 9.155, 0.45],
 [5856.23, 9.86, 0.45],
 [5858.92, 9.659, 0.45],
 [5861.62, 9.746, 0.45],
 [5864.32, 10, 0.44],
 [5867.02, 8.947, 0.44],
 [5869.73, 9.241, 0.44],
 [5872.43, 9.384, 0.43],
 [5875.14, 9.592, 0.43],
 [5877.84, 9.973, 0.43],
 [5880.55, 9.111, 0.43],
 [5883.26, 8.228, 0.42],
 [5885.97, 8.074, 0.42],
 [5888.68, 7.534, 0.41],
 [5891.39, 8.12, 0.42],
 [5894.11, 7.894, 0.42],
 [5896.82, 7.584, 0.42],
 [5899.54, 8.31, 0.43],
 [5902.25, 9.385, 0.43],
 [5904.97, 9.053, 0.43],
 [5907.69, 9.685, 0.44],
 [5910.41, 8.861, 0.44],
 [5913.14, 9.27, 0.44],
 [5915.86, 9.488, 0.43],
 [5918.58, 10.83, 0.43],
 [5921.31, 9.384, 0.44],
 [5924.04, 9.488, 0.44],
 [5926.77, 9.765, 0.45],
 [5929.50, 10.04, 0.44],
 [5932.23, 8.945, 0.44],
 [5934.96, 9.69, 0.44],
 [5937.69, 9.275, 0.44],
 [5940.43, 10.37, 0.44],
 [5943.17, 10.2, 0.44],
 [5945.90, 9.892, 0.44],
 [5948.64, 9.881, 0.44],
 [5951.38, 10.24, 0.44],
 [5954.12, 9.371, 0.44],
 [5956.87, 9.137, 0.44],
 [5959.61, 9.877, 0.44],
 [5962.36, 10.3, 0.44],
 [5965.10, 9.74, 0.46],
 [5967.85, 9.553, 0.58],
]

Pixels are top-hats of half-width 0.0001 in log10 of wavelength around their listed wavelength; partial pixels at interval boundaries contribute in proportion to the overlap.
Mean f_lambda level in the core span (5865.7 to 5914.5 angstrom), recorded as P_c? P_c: 8.79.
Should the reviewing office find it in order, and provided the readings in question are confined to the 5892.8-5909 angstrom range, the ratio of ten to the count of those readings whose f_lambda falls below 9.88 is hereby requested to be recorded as 1.67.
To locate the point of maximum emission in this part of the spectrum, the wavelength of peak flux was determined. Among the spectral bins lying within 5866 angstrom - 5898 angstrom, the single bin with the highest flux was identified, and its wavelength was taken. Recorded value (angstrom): 5877.84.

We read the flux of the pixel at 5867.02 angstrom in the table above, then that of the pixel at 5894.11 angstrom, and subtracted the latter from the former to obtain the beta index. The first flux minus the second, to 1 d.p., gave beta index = 1.1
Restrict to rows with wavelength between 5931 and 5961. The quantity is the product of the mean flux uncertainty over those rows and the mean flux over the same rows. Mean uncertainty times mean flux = 4.28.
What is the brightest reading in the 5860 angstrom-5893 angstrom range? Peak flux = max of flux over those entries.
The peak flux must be 10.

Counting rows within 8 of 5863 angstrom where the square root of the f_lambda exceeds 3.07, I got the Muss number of 4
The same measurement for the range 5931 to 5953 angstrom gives 6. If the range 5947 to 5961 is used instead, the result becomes 3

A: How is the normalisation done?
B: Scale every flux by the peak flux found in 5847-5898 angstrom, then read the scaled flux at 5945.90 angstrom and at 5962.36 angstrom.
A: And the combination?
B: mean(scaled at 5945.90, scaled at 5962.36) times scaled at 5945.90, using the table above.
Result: 0.99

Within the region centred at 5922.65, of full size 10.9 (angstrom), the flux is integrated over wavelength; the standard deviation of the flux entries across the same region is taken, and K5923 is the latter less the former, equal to -107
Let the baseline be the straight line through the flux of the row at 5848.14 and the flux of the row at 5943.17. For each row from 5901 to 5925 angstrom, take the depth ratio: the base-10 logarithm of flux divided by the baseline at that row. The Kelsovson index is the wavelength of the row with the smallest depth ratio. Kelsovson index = 5910.41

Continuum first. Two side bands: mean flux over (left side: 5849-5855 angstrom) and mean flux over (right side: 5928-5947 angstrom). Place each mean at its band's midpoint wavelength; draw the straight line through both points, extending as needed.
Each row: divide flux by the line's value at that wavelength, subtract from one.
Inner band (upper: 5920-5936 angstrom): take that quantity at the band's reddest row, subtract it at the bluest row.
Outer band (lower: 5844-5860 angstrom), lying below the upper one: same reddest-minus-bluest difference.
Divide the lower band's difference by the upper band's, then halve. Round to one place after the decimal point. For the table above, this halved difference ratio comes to -0.3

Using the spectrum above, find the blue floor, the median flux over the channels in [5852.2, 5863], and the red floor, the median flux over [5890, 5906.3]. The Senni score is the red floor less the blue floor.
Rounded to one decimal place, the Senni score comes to -1.5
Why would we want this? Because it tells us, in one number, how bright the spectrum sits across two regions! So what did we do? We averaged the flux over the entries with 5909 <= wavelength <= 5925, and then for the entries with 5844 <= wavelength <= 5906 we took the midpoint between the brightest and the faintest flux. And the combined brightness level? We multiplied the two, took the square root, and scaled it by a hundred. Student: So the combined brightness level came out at 917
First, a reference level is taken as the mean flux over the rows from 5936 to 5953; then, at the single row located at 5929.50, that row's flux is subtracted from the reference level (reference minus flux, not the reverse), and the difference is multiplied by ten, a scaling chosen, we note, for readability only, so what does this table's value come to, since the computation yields -1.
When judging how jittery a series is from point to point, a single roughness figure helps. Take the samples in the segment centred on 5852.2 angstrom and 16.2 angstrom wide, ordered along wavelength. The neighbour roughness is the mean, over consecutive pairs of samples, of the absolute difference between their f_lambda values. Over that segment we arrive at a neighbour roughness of 0.41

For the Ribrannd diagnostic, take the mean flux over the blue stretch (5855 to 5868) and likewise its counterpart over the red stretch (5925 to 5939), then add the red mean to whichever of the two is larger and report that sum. 19.2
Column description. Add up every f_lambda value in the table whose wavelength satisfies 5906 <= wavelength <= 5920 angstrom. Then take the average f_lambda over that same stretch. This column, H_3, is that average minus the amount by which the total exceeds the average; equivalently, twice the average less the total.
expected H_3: -28.9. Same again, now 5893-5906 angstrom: -25.3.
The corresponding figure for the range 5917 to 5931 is -29.7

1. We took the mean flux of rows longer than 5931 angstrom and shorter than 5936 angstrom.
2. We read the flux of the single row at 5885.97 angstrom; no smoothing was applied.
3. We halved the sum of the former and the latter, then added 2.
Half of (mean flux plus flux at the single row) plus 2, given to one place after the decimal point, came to 10.7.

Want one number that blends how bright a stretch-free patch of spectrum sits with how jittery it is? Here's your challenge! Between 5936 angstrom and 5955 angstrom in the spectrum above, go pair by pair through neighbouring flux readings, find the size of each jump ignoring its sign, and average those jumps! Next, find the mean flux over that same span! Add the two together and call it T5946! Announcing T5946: 10.4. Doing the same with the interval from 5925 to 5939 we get 10.2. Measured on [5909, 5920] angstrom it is 10.3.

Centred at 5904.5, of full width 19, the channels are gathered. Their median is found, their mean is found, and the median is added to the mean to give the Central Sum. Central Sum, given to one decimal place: 17.9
